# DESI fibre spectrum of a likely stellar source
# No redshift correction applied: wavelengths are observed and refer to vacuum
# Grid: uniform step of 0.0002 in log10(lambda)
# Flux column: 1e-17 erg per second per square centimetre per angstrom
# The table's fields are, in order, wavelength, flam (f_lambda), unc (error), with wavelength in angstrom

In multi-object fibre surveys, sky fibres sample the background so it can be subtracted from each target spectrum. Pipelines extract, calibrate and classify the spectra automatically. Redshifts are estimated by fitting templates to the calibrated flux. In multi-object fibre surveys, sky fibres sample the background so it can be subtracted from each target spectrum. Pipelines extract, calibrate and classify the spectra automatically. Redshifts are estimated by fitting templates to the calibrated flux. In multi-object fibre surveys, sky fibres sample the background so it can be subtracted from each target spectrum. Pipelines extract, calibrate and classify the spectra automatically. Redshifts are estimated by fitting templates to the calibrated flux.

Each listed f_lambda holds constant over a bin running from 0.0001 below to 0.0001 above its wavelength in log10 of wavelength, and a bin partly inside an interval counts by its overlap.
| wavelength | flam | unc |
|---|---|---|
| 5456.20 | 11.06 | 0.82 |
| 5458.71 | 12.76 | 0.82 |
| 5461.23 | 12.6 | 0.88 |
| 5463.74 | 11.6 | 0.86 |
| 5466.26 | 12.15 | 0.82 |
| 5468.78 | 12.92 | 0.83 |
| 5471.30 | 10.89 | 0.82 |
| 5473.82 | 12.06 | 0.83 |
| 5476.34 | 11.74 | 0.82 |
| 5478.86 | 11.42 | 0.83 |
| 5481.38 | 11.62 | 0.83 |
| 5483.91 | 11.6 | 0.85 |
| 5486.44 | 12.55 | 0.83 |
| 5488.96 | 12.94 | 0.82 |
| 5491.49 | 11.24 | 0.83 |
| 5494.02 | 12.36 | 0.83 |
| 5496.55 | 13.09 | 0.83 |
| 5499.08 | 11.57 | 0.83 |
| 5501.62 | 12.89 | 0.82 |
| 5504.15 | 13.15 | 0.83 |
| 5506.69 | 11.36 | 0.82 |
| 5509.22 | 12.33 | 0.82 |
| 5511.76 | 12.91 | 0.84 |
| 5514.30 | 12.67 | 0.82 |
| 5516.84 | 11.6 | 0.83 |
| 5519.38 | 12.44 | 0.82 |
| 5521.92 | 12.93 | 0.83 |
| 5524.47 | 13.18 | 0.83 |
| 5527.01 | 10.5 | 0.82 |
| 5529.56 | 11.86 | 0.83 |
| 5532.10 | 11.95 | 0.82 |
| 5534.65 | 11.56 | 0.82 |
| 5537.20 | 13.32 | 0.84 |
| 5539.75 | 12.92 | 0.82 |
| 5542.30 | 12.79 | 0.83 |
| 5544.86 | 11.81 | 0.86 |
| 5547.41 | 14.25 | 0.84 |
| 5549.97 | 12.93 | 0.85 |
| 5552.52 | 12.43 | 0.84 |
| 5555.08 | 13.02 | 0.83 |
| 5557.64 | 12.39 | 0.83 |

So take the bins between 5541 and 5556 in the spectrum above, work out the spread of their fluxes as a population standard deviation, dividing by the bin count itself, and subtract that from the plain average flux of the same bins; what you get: 12.1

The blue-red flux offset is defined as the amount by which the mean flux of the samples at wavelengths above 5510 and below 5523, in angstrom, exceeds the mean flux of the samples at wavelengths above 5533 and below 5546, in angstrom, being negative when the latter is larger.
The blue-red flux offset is 0.0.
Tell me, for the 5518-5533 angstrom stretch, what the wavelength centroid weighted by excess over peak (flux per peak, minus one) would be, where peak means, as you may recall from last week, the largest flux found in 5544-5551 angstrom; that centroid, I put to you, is 5526.6 angstrom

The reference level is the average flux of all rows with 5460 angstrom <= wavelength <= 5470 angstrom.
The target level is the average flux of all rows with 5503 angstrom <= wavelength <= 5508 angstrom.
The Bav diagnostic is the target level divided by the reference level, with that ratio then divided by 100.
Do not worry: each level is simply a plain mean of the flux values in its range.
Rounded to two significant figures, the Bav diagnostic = 0.0099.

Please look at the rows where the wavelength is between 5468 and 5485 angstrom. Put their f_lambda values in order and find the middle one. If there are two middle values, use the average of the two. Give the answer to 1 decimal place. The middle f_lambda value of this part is 11.6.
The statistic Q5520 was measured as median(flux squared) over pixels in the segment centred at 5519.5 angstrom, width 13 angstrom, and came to 161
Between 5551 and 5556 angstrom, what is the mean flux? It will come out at 12.7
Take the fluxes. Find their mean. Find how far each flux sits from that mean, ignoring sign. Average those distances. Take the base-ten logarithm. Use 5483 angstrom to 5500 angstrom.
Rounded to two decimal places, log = -0.21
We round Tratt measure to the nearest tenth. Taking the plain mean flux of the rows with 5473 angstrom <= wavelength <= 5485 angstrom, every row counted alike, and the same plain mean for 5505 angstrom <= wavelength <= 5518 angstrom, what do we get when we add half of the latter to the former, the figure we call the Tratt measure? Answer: 17.8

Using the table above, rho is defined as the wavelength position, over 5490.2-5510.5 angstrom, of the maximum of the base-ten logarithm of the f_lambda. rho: 5504.15 angstrom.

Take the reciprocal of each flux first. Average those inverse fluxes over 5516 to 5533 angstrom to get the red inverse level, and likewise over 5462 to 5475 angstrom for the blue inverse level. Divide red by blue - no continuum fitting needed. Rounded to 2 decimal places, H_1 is 0.99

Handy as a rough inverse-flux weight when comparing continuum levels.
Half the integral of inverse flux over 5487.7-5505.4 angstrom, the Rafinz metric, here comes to 0.713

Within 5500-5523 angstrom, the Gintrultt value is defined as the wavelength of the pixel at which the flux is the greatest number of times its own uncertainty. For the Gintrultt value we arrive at 5504.15 angstrom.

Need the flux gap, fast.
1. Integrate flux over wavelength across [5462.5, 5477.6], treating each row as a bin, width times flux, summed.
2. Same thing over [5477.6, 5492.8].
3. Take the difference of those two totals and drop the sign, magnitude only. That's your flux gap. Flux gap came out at 1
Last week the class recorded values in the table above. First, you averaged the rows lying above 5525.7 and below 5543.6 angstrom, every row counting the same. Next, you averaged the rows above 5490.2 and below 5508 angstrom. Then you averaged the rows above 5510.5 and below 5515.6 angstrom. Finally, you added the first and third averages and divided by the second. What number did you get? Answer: 2.04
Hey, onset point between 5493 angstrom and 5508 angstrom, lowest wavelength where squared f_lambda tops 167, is 5496.55 angstrom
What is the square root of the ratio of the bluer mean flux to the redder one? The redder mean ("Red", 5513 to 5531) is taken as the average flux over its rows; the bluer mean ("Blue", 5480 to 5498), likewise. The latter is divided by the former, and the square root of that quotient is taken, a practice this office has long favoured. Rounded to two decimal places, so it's 1.00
